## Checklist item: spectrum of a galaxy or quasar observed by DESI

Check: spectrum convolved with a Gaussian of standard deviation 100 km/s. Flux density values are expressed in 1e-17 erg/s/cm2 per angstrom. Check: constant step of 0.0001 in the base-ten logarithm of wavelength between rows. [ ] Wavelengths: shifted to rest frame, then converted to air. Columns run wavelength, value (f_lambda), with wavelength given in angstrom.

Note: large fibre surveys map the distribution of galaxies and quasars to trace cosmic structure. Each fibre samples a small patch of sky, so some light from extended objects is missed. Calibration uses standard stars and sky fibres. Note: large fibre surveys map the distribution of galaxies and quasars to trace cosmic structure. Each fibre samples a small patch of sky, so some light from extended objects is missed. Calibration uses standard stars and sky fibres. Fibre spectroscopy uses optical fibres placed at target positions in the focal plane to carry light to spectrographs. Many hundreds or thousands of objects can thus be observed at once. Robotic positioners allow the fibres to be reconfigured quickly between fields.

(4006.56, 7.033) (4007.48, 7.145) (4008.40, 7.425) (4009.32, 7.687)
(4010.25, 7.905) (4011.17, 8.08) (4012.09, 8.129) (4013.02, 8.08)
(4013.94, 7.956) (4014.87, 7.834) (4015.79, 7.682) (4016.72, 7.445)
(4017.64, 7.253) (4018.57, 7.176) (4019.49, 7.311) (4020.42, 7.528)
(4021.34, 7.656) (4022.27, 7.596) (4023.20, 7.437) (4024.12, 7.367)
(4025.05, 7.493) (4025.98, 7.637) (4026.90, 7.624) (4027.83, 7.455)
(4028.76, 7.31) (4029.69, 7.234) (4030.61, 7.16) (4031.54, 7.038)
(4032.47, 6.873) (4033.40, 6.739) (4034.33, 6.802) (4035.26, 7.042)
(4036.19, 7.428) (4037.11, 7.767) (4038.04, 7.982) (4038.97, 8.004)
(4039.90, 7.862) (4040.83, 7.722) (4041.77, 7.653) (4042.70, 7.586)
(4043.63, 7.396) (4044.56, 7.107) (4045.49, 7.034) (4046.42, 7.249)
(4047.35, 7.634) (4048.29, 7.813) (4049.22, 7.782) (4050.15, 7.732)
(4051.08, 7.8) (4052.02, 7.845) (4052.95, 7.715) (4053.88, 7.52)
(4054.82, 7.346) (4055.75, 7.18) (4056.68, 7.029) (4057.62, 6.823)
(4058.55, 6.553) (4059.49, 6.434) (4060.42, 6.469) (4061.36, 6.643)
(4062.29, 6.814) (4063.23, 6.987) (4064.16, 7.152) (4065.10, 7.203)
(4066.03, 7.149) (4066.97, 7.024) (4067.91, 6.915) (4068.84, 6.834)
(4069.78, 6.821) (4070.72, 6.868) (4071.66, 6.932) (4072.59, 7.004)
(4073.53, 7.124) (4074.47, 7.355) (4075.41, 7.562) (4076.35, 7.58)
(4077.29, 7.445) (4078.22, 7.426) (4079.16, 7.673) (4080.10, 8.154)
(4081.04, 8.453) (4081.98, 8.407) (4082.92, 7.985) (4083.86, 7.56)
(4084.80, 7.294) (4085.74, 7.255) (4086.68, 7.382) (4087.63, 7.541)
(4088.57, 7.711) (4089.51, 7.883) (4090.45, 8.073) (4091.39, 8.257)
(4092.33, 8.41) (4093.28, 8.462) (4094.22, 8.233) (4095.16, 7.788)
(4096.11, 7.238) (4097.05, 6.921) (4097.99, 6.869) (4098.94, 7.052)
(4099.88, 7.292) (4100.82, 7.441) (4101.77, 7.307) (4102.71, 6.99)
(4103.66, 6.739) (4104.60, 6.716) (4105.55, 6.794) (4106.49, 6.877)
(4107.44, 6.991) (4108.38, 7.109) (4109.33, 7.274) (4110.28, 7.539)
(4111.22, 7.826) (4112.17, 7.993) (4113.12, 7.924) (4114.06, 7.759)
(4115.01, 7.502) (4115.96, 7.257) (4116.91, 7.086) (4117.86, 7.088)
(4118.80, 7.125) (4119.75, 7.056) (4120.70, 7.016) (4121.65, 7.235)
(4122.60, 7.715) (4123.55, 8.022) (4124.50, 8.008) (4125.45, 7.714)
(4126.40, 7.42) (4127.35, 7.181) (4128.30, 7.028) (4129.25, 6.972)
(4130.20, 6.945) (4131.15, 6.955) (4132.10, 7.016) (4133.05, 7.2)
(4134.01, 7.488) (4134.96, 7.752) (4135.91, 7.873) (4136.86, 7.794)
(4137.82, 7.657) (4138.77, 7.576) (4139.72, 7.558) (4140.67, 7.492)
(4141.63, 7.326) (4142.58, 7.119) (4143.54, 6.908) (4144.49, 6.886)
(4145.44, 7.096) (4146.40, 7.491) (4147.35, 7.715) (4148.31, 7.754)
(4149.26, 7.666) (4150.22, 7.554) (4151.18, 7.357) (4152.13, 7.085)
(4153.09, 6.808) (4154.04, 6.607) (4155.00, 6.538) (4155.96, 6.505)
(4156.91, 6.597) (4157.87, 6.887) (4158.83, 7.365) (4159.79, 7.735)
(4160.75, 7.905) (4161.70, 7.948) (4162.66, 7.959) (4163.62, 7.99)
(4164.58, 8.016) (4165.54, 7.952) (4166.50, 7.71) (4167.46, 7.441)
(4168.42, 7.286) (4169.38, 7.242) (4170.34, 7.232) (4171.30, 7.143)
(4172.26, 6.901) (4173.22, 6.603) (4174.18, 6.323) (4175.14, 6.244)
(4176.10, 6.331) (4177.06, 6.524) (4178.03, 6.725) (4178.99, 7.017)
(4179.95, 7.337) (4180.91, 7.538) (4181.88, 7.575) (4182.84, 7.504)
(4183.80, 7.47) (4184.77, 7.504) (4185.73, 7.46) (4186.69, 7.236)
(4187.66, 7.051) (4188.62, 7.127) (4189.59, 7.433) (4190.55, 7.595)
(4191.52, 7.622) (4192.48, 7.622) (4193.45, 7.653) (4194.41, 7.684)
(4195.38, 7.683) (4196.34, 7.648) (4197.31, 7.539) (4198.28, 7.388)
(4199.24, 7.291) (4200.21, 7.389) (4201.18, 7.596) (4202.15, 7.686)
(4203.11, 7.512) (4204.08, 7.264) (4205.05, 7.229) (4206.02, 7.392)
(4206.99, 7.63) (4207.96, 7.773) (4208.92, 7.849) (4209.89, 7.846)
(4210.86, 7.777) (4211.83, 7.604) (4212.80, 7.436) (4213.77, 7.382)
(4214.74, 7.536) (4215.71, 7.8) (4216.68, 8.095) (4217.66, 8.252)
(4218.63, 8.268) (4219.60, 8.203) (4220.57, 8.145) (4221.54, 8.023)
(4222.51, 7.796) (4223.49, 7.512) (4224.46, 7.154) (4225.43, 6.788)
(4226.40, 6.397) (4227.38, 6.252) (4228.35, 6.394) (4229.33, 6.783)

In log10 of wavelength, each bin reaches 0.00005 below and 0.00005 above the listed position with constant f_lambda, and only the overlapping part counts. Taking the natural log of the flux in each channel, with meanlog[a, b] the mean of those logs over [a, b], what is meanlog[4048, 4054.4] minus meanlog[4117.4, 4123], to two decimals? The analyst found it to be 0.07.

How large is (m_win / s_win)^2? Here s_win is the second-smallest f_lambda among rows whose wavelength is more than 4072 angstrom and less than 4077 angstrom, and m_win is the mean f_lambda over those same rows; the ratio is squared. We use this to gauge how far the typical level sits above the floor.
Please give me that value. 1.06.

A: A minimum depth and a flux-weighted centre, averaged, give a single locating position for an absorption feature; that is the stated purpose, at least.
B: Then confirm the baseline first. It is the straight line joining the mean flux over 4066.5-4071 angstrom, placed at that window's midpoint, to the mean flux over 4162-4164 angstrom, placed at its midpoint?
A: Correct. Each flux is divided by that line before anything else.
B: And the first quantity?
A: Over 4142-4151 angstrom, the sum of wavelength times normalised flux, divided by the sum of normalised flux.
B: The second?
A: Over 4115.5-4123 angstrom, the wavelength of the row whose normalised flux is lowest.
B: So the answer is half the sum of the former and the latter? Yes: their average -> 4133.6 angstrom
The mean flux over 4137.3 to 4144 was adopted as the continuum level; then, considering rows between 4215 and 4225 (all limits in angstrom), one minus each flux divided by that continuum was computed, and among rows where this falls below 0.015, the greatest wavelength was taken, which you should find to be 4223.49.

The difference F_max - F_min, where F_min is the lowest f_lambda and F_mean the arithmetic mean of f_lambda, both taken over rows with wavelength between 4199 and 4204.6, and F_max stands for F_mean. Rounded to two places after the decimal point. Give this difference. 0.19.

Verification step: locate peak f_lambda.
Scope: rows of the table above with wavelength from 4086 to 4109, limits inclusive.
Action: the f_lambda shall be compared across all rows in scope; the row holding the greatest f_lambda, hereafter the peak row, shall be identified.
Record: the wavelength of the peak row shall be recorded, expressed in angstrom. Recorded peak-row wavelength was 4093.28 angstrom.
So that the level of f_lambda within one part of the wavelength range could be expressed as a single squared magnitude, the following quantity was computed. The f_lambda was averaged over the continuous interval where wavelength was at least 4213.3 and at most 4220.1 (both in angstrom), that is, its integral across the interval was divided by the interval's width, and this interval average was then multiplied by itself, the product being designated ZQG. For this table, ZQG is 62.9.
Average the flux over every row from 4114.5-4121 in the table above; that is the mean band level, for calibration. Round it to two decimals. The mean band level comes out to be 7.16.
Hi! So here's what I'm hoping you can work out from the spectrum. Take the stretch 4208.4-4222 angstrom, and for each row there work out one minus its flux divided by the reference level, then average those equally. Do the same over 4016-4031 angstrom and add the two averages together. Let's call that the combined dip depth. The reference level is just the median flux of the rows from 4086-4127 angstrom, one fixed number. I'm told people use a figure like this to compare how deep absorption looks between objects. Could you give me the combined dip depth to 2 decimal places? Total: -0.07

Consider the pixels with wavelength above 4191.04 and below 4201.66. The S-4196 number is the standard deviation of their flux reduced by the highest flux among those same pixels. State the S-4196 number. -7.55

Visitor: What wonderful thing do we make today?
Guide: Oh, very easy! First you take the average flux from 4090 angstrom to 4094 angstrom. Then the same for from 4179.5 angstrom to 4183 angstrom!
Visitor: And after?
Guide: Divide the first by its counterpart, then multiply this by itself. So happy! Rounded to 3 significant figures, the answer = 1.23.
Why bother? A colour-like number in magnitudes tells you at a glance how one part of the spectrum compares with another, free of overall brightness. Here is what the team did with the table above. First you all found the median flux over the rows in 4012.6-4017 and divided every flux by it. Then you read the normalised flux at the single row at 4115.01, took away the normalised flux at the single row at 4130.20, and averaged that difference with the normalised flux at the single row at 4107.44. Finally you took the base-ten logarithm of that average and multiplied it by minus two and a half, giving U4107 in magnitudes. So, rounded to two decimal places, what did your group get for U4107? 0.79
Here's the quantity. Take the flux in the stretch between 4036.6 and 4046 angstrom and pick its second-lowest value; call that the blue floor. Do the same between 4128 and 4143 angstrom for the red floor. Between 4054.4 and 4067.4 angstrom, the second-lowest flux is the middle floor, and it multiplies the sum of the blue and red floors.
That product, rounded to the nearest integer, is 91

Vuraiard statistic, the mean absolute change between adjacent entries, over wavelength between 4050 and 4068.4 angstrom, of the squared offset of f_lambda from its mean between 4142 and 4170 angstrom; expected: 0.11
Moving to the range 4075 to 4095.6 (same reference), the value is 0.23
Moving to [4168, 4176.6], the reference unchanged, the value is 0.18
